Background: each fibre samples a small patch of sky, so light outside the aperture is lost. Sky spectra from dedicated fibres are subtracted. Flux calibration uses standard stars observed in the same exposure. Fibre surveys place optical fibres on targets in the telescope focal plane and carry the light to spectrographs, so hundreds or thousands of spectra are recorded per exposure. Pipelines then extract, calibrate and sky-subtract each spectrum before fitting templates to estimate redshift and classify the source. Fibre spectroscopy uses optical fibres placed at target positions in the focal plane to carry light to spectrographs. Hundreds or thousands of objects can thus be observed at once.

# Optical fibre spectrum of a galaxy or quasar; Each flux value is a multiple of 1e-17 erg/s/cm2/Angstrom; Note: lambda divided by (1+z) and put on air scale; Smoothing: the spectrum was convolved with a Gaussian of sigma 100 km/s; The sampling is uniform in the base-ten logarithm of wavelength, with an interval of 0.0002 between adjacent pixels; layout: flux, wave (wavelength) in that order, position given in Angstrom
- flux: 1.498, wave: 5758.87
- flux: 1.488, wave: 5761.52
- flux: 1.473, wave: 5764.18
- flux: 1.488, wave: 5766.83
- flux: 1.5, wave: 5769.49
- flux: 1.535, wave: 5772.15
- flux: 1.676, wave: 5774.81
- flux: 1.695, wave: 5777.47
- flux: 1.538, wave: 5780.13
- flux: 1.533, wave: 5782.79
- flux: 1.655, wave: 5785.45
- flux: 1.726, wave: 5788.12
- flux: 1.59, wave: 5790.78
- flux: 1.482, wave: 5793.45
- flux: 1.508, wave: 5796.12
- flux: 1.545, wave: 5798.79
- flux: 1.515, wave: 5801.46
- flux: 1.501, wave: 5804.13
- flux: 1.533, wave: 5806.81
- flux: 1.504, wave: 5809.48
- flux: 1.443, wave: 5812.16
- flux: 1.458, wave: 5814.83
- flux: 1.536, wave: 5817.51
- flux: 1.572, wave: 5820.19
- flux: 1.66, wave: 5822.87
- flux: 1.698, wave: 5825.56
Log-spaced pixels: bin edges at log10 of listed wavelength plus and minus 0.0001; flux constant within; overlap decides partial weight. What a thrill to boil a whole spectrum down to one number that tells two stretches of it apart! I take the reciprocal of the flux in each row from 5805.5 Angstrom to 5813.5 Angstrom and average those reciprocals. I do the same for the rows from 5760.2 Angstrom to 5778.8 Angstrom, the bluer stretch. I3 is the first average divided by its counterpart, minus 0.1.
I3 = 0.94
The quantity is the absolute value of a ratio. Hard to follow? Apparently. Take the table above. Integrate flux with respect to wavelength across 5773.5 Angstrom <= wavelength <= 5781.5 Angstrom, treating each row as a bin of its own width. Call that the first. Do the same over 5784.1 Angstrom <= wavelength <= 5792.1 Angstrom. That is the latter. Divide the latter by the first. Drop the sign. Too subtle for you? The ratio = 1.01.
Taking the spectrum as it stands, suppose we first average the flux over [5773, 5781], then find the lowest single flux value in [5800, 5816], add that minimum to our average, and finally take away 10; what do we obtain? -6.92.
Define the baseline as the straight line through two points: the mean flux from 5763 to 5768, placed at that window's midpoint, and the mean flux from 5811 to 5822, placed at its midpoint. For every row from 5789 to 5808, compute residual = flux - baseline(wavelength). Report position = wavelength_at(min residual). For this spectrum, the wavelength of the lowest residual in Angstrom 5793.45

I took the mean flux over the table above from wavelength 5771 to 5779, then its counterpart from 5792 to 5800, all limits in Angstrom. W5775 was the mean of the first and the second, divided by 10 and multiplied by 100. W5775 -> 15.7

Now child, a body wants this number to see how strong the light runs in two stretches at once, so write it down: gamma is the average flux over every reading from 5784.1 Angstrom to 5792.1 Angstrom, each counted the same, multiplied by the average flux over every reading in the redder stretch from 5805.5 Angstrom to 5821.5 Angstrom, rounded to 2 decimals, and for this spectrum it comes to 2.50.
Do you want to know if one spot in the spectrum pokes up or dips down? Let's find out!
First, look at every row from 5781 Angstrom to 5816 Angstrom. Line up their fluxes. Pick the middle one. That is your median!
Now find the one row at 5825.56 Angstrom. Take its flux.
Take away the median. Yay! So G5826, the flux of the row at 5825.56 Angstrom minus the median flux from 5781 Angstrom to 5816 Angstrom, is 0.183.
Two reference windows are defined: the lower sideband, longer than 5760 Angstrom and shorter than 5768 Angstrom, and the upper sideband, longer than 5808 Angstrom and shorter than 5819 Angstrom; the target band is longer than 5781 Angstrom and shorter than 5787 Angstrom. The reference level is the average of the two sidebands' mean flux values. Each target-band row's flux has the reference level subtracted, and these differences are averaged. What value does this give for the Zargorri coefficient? 0.11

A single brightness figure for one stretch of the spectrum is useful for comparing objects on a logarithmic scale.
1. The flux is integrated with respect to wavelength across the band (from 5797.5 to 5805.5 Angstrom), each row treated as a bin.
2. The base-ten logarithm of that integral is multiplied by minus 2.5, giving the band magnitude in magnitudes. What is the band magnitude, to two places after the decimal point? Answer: -2.71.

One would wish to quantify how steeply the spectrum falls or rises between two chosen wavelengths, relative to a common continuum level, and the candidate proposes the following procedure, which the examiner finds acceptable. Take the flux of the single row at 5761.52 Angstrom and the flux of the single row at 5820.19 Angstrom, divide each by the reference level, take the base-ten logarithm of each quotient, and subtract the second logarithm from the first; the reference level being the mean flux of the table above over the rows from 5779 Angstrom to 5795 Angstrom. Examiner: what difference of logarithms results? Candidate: -0.02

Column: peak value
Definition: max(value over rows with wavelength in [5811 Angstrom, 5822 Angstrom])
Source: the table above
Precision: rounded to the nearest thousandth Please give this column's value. 1.572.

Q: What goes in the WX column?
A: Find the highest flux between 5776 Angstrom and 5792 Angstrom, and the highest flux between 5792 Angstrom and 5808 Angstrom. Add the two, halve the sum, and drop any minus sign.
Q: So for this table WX 1.64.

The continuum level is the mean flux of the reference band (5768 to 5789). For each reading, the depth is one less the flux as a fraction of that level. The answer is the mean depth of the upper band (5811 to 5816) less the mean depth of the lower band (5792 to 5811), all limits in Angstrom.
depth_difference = 0.039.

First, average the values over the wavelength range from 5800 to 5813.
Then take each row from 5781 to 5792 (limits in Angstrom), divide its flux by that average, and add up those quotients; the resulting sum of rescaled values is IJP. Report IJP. 4.3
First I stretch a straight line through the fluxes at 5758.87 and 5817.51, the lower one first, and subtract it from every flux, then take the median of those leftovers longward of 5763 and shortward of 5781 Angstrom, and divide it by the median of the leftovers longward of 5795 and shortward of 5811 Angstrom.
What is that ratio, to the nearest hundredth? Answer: -2.12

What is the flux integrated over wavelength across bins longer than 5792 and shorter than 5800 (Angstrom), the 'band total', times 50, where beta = 605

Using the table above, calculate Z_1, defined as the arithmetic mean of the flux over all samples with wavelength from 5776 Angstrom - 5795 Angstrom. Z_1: 1.603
